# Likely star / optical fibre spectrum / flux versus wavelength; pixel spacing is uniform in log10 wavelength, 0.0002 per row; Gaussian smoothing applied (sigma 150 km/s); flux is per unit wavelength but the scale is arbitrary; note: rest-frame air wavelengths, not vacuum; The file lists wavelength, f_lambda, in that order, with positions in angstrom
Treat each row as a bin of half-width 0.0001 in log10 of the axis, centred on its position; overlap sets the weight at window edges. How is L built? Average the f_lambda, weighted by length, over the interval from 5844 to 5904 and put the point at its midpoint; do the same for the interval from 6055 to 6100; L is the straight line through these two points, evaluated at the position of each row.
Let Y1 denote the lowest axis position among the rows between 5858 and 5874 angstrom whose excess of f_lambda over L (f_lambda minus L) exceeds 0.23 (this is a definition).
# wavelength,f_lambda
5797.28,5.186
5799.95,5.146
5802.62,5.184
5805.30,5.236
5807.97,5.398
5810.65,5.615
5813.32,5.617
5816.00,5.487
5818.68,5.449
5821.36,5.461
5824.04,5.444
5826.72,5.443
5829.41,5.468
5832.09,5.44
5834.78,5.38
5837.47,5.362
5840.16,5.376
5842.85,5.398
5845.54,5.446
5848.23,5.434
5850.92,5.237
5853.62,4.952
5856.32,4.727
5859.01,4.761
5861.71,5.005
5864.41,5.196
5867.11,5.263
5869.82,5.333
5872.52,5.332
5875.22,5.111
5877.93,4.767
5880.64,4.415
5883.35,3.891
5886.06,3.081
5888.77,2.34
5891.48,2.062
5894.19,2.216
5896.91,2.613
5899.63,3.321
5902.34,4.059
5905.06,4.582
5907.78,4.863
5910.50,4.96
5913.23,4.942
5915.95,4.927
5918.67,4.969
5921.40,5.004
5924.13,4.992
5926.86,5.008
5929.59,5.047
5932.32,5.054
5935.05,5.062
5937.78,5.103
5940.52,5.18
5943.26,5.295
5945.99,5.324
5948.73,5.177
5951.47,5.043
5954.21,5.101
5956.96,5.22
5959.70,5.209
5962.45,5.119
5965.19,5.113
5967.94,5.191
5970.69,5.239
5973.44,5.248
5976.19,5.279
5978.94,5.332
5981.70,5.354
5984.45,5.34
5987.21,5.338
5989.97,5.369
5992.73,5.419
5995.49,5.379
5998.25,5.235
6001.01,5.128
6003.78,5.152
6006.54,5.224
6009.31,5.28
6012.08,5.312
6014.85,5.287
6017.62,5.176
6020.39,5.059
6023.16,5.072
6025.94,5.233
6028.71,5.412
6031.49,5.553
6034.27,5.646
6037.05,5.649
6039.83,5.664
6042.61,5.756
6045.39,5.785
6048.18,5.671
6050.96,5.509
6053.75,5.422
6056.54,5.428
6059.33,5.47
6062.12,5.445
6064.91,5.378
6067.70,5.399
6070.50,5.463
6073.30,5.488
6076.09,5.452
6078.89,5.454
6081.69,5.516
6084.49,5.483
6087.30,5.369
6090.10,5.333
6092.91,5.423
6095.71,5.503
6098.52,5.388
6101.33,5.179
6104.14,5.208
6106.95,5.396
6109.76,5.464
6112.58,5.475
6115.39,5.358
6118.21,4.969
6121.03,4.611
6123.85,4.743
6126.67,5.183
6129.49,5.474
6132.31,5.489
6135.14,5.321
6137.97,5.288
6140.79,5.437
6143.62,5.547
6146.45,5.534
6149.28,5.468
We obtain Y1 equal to 5859.01 angstrom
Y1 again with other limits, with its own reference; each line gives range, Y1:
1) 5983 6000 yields 5984.45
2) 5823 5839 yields 5824.04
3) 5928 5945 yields 5929.59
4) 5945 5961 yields 5945.99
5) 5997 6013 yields 5998.25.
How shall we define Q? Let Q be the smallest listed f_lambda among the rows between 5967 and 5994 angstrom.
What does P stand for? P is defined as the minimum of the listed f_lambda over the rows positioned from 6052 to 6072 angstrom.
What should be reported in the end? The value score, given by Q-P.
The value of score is -0.2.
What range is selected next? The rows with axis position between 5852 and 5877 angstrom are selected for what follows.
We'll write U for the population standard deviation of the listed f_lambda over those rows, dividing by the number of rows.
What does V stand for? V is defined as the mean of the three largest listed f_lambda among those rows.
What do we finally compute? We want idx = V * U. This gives 1.2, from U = 0.22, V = 5.31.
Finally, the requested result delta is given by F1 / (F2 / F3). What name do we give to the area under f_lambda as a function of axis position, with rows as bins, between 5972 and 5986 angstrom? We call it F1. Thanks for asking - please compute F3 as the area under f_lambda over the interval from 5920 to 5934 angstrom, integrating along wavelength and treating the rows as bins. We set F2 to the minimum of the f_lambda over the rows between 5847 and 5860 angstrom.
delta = 1106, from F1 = 74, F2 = 4.727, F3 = 70.3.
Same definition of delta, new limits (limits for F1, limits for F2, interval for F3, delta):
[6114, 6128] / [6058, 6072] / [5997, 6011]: 943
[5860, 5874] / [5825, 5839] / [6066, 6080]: 1039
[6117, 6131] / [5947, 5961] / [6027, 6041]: 1084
